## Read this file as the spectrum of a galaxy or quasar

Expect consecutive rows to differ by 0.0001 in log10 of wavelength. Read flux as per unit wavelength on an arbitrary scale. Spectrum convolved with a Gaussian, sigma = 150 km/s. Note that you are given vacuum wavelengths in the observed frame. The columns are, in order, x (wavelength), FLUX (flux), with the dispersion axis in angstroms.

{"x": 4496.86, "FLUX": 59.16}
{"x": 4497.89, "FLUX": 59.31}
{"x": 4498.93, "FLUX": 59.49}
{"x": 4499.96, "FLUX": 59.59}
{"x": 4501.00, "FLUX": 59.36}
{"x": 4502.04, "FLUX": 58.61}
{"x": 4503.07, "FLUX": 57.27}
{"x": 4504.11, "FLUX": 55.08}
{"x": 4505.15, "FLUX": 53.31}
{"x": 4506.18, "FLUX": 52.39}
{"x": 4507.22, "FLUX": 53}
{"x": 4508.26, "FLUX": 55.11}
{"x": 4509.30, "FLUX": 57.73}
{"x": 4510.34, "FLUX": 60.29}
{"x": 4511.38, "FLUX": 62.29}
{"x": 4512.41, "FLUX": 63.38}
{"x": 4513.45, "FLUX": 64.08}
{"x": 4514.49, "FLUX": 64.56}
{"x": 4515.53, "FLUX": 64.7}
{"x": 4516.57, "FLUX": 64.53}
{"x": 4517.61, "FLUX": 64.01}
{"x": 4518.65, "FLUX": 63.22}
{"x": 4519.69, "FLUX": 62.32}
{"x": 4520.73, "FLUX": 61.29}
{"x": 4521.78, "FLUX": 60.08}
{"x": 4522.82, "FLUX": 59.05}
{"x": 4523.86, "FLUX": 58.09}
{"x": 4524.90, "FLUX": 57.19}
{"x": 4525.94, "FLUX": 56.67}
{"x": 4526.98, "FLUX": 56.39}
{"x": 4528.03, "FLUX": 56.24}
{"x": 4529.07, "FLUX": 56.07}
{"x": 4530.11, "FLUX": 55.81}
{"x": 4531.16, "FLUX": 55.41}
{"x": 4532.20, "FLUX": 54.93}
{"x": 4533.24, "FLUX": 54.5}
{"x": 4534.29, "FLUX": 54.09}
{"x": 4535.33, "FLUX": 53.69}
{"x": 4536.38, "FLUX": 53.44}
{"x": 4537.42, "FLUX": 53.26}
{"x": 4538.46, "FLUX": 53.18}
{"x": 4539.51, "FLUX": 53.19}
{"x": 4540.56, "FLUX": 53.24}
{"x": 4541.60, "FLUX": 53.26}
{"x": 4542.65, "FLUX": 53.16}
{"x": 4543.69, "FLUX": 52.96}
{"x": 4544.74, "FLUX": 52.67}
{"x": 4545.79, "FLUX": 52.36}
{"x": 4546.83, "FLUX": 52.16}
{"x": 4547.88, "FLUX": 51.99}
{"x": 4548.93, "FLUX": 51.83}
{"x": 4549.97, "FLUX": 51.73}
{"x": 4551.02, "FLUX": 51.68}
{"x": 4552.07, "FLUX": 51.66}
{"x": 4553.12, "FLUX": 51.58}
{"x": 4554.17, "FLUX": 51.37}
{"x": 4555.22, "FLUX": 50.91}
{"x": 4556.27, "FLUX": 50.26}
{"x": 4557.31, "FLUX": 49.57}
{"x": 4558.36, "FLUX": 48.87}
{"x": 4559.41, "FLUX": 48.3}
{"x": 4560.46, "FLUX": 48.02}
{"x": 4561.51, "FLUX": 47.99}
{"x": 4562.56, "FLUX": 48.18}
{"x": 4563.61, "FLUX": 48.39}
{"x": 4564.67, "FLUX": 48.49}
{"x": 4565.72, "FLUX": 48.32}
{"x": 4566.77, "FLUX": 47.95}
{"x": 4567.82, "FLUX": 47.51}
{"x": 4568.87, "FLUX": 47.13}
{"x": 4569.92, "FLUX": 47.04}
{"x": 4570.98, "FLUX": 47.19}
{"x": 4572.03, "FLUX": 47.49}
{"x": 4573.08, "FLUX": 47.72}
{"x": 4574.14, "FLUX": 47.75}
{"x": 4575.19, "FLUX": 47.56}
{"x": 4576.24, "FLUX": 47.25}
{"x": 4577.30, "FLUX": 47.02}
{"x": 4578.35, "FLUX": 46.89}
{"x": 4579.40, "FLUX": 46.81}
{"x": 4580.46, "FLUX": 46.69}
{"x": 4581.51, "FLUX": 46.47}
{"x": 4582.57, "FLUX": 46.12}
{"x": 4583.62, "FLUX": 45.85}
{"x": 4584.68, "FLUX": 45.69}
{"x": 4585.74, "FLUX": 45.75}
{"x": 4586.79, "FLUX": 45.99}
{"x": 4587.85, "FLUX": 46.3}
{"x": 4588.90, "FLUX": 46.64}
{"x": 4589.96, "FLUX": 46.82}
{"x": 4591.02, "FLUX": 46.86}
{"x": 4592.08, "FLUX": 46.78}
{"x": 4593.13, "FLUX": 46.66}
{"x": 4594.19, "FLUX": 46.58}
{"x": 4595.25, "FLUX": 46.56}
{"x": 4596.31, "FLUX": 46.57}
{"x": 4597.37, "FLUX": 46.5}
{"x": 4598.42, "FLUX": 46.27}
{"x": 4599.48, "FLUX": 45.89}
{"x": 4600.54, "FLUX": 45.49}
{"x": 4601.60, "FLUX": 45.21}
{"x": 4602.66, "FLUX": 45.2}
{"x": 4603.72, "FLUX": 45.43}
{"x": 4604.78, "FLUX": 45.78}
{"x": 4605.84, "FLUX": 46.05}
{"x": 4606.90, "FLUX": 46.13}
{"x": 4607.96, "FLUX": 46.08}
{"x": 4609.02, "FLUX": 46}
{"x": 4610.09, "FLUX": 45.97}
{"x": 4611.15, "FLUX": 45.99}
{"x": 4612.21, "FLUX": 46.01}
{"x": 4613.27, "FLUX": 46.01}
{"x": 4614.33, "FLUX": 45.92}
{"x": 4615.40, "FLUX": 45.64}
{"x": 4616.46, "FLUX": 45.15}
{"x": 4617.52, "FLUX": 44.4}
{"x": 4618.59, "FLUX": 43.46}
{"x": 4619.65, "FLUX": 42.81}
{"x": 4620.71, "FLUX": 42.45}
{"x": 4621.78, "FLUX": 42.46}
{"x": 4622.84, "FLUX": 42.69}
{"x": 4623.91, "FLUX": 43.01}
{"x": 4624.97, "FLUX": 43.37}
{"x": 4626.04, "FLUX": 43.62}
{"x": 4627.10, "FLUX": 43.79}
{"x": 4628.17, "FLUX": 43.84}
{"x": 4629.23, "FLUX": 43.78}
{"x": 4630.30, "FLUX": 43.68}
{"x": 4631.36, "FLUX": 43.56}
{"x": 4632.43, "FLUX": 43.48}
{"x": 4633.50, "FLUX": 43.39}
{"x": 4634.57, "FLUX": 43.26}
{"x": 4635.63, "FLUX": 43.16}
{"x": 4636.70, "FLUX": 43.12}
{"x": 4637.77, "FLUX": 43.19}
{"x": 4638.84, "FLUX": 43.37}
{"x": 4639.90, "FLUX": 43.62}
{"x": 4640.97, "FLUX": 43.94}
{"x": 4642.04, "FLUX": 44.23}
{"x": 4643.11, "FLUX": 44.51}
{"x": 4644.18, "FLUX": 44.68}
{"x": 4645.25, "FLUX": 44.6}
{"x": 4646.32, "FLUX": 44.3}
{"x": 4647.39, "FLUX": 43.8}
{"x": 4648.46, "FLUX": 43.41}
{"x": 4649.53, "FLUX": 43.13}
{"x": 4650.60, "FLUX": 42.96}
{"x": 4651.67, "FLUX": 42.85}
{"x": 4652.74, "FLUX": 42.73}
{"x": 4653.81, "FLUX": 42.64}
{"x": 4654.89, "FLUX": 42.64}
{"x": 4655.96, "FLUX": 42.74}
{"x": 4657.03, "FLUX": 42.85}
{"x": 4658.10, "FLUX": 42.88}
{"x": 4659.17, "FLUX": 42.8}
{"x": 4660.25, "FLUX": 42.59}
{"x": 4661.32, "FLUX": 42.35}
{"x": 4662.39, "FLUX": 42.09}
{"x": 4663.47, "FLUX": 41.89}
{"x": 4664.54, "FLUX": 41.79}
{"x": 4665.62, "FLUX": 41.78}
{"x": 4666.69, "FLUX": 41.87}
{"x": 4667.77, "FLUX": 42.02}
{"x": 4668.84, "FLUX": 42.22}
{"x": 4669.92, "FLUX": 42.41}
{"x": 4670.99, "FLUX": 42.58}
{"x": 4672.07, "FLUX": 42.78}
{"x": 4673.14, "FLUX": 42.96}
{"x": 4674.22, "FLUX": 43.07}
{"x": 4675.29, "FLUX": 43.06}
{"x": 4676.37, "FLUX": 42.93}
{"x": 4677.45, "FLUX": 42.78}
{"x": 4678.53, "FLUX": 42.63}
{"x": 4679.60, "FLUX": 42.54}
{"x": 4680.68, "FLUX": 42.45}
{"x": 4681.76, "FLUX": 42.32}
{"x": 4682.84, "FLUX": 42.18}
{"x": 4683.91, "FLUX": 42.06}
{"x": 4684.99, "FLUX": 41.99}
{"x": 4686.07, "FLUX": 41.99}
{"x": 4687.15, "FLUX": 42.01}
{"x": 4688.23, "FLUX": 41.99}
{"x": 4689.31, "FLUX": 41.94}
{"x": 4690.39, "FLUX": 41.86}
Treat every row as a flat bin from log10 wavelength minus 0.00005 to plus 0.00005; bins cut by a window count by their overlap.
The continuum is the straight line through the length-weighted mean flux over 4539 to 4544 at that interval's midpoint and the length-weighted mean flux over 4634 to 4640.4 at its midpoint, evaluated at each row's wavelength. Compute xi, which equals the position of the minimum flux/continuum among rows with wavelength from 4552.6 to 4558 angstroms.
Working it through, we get 4557.31 angstroms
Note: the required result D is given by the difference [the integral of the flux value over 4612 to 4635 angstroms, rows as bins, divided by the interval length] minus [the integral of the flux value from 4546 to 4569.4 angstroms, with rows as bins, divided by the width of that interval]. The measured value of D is -6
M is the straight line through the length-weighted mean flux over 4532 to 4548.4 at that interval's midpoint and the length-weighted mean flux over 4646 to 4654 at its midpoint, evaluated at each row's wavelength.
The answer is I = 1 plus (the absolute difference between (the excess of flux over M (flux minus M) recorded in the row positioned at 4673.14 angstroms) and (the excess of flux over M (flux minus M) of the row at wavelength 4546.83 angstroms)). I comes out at 3.3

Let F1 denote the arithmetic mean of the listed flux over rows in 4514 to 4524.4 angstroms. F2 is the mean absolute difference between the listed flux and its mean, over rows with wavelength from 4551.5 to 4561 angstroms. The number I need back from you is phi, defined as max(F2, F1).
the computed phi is 62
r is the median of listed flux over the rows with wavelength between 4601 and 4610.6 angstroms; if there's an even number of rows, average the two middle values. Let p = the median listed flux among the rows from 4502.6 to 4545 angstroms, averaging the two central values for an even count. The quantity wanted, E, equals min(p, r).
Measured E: 46.0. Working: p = 56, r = 46.0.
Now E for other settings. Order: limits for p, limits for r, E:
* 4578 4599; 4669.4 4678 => 42.9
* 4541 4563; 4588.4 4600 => 46.6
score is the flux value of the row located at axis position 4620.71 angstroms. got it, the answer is 42.45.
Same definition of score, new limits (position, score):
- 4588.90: 46.64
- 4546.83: 52.16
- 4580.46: 46.69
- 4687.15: 42.01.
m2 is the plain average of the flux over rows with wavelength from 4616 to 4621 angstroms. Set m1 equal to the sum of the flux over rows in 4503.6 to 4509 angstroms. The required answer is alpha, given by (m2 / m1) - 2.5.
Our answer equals -2.338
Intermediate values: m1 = 269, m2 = 44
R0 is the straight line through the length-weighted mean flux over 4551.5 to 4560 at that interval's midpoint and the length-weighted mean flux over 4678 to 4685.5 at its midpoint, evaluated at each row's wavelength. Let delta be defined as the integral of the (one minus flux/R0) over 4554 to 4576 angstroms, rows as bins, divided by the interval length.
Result 0.028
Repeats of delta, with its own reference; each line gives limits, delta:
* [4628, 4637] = 0.044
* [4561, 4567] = 0.031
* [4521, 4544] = -0.067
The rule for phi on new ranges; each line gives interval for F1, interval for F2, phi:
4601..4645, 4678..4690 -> 44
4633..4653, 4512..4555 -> 44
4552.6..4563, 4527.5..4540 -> 50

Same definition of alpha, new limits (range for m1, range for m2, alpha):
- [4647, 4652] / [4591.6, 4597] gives -2.284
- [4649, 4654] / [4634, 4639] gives -2.298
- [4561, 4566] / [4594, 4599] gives -2.307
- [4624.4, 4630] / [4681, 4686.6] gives -2.307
